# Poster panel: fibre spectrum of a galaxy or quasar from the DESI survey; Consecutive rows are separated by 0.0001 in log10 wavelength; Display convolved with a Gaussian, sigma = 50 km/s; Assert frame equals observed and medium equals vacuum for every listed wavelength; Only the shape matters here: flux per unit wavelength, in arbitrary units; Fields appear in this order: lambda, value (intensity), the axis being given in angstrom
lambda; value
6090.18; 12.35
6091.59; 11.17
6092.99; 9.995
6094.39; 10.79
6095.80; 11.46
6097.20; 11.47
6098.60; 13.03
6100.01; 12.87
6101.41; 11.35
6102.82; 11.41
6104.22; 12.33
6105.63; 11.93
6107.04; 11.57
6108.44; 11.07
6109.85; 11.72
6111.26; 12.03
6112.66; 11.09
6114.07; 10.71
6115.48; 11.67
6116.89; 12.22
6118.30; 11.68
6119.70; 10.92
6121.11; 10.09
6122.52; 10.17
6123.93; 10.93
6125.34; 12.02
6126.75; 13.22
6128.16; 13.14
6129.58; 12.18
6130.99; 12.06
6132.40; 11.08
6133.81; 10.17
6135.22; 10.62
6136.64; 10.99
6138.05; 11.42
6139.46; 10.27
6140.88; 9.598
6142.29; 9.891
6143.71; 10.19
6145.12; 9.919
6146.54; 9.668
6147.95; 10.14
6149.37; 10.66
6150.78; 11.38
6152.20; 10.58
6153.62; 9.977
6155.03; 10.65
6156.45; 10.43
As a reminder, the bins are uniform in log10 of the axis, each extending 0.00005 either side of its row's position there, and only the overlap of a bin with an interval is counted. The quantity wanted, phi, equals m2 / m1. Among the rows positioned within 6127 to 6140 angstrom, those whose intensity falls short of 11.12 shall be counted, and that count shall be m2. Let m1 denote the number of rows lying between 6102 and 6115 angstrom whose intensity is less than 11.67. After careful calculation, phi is 1.0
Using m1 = 5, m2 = 5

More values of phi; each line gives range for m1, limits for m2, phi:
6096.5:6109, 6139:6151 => 1.6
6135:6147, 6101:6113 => 0.2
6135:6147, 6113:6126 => 0.6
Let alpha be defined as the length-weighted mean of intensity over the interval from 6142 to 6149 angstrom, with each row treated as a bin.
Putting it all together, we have 10.0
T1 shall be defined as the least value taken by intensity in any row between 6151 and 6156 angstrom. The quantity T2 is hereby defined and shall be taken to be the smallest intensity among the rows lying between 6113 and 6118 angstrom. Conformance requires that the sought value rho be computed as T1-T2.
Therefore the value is -0.7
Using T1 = 9.977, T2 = 10.71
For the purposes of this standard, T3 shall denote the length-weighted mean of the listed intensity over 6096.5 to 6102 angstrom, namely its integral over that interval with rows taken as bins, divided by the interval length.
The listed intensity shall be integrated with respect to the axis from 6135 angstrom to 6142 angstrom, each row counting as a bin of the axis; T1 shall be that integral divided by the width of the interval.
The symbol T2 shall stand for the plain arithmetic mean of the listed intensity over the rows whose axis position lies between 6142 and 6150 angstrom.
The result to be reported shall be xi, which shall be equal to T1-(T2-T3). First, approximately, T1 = 10.5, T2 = 10.1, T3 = 12.2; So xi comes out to 13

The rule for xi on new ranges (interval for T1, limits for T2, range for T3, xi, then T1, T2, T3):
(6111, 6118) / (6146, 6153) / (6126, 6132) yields 14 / 11.5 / 10.5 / 12.6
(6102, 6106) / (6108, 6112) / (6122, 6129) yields 12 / 11.9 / 11.6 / 11.9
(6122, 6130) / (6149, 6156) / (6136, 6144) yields 12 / 12.0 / 10.6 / 10.4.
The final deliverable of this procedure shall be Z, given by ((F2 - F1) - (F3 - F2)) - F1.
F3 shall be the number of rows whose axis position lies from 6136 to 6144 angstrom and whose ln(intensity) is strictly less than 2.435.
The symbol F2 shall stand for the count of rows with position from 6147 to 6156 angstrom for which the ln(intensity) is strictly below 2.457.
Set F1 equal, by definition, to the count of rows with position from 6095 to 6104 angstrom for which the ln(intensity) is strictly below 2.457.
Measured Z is -1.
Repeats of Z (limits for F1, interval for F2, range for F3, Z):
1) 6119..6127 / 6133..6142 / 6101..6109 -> 1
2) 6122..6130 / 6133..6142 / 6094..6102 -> 6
